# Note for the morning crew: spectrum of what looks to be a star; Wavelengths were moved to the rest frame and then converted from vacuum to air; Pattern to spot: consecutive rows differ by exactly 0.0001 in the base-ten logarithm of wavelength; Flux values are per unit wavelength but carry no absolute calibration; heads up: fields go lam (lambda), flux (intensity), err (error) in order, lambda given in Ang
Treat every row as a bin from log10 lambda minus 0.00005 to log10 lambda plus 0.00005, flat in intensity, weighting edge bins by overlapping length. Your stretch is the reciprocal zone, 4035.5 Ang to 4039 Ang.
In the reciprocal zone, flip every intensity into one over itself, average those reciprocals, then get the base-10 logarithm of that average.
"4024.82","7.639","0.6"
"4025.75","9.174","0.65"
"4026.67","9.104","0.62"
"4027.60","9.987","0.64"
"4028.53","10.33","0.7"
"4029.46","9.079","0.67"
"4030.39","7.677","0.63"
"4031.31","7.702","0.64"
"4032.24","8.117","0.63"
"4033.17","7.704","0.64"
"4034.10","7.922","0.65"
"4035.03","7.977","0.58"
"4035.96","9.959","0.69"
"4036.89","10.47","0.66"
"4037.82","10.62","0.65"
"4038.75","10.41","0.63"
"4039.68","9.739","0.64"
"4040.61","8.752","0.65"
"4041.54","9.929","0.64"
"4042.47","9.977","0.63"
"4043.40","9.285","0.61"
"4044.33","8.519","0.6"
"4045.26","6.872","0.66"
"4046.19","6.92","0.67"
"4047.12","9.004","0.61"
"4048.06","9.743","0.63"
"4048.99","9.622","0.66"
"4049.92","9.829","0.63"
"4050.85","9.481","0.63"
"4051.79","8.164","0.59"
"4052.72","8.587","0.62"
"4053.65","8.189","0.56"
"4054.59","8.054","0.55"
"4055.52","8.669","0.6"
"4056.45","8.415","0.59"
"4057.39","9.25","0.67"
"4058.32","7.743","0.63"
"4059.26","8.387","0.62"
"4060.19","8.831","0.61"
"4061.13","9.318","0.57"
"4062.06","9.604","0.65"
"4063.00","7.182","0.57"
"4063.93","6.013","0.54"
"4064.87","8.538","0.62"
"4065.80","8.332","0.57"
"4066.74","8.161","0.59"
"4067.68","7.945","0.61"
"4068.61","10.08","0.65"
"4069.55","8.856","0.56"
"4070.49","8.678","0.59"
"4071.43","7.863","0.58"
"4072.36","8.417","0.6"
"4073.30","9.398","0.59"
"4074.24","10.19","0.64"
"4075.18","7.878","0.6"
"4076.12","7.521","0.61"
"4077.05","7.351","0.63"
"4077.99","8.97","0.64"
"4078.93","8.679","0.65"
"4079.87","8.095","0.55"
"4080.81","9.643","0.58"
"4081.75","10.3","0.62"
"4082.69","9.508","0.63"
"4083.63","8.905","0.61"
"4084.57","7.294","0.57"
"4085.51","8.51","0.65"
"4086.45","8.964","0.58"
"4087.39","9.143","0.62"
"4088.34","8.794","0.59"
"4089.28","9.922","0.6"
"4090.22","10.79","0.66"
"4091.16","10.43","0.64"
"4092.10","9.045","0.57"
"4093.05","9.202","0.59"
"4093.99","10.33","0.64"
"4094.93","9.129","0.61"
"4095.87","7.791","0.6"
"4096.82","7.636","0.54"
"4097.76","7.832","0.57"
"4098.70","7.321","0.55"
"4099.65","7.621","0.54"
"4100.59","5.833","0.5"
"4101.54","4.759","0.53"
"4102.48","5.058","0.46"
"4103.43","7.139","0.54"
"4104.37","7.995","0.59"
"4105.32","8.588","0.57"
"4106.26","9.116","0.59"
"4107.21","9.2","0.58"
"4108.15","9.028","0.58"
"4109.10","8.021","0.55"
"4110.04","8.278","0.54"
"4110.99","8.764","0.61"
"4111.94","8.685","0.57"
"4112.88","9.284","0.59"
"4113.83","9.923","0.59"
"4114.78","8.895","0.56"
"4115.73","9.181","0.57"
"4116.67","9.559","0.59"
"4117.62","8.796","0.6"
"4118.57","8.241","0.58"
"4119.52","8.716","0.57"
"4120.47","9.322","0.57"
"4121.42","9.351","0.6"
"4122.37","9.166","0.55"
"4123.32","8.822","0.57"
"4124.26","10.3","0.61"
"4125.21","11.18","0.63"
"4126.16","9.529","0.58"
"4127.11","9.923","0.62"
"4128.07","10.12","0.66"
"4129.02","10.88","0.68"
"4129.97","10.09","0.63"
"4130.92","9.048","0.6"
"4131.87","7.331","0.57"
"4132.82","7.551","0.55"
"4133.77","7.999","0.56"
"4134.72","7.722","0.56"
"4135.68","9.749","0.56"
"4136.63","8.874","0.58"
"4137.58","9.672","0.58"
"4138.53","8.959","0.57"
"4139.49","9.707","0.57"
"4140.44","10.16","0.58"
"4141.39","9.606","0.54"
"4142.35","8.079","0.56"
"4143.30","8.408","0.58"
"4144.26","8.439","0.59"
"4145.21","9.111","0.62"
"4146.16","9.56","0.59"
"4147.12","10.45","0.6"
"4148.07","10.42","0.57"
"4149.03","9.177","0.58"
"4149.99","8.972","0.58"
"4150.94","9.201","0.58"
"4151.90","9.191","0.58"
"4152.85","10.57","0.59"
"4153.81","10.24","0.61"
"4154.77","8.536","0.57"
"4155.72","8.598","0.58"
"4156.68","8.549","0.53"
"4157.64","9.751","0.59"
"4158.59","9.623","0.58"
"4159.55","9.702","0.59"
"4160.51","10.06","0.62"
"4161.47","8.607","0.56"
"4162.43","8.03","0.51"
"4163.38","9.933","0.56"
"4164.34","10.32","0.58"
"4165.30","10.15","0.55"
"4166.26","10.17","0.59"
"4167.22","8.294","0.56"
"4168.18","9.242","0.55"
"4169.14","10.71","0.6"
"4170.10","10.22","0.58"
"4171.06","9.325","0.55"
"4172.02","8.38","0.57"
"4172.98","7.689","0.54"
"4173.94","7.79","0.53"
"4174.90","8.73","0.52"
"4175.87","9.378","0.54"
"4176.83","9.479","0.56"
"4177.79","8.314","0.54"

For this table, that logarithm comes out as -1.02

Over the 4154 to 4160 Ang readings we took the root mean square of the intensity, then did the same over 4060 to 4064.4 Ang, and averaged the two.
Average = 8.7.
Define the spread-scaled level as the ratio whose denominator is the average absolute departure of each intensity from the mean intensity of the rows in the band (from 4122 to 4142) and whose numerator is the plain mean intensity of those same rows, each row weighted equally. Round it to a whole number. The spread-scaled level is 11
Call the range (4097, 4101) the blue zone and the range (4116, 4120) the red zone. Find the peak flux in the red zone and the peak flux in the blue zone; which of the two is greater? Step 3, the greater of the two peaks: 9.6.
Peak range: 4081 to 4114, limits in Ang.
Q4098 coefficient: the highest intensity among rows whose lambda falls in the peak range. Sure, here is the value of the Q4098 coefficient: 10.79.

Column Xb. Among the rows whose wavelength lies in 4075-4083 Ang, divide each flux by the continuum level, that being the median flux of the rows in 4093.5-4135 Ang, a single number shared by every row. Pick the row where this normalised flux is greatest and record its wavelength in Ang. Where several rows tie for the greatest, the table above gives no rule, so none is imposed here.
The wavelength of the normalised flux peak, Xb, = 4081.75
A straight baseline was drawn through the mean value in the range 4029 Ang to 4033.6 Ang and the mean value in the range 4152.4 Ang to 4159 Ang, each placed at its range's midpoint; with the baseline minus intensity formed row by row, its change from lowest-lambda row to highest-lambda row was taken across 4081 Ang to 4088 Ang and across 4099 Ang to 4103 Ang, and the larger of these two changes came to 2.6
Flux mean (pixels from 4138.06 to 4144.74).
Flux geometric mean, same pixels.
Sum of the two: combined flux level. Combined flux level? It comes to 18.1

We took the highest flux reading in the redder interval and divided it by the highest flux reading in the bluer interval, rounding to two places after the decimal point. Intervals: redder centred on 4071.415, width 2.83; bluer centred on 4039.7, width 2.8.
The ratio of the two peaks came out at 0.83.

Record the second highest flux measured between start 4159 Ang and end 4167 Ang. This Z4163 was 10.17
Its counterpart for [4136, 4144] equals 9.707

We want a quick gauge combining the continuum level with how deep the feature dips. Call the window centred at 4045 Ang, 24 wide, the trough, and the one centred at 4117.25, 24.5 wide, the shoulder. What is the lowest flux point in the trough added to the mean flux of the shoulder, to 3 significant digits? 16.1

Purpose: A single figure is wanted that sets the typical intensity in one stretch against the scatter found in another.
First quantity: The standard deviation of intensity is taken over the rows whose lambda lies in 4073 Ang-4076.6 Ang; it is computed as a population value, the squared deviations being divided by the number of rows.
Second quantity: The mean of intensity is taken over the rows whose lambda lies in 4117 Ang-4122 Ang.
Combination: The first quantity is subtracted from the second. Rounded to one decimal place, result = 7.8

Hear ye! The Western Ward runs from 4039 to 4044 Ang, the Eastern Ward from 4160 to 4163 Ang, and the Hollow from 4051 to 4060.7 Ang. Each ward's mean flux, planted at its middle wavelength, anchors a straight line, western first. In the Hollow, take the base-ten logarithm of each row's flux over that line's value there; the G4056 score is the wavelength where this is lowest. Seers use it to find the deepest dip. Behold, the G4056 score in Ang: 4058.32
